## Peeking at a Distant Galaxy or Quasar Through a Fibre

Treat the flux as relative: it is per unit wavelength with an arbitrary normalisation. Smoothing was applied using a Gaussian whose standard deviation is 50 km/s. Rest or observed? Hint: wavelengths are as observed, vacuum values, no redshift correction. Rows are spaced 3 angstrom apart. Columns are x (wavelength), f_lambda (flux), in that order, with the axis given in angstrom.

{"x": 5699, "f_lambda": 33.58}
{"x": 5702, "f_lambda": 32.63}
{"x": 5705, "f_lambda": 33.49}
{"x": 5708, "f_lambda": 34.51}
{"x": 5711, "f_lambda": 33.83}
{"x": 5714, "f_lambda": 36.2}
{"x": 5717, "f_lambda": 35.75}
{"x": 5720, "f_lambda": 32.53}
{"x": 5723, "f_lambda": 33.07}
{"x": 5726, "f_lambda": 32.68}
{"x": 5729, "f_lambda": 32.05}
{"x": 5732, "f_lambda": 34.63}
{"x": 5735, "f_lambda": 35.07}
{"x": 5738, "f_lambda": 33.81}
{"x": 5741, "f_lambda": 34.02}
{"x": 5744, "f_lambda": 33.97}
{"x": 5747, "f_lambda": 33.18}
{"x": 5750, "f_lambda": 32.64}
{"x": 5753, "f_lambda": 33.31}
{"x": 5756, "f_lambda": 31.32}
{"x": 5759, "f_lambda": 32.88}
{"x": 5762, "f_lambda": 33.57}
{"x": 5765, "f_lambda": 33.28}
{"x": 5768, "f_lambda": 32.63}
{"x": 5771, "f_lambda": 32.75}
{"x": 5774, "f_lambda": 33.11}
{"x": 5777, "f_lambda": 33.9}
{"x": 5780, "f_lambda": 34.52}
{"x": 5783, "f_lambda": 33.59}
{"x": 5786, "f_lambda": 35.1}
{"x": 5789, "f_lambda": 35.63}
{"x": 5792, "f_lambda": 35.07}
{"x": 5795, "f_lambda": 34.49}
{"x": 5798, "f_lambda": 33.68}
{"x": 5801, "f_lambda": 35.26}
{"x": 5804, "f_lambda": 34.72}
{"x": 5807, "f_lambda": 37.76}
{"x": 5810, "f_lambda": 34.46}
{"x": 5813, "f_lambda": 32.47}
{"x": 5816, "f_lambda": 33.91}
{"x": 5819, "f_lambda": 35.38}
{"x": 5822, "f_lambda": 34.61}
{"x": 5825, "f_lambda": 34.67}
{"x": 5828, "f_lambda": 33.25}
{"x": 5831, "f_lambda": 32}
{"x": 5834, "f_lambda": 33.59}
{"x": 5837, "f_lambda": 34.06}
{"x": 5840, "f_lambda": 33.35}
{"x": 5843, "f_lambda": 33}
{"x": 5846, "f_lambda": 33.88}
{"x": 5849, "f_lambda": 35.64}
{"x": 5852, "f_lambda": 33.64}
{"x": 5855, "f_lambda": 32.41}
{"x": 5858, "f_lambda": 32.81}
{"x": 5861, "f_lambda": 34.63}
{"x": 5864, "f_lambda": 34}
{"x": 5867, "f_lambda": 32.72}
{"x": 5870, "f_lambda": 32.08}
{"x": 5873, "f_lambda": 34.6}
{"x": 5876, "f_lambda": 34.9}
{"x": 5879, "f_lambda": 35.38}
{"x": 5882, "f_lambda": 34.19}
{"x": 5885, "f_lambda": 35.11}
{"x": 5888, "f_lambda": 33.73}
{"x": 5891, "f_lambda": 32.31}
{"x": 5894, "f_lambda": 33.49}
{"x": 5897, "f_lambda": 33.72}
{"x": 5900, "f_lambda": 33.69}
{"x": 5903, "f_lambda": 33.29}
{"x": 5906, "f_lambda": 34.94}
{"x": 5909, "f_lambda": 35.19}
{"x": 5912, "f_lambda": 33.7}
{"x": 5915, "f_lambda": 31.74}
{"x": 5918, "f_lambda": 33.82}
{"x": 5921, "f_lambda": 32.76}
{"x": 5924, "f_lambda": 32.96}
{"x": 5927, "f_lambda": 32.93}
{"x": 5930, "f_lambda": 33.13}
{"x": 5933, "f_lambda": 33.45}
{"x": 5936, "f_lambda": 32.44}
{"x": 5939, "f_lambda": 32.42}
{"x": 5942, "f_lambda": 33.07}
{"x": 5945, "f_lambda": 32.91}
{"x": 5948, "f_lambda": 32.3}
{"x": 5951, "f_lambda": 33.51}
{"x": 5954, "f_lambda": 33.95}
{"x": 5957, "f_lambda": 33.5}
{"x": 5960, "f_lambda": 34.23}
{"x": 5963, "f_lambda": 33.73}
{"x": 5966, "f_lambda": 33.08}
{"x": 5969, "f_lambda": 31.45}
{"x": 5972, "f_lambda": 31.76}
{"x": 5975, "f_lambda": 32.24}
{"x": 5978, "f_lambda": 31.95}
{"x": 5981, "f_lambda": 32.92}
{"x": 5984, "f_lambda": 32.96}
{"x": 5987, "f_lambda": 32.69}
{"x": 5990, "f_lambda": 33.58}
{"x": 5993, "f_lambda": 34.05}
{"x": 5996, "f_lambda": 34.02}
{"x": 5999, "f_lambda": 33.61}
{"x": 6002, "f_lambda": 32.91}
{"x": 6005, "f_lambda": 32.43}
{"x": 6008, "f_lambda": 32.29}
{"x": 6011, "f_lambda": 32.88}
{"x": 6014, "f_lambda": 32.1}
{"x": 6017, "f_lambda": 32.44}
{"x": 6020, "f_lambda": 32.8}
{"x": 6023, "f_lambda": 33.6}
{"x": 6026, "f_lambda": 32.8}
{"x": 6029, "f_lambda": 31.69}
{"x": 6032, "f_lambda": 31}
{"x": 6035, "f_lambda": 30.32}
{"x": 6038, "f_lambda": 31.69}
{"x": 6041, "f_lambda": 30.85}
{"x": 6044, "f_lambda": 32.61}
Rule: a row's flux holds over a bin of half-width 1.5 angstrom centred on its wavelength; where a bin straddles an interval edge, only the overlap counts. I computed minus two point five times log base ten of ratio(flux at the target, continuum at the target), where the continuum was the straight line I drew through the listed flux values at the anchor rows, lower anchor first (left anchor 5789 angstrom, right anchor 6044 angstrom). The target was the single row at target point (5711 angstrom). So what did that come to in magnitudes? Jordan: 0.08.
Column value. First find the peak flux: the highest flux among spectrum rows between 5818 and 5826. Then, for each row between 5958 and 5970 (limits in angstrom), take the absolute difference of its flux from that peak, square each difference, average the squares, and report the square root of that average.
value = 2.5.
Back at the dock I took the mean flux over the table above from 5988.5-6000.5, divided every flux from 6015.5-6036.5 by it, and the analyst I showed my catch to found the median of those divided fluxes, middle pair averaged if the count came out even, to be 0.96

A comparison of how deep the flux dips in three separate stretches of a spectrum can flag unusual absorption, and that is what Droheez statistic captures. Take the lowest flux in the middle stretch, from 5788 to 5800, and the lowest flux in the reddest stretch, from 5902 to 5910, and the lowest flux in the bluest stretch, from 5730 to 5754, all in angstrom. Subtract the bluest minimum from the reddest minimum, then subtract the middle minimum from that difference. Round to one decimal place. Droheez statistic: -33.0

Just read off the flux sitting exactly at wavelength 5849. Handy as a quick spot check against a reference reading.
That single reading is 35.64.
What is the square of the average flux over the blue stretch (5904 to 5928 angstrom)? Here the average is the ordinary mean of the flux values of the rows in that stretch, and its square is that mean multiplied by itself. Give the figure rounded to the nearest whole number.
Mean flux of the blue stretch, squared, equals 1123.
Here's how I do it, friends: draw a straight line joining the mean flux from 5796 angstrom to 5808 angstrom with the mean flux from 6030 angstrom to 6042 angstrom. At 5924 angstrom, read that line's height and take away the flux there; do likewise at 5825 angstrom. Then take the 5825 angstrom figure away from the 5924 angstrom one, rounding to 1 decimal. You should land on -0.1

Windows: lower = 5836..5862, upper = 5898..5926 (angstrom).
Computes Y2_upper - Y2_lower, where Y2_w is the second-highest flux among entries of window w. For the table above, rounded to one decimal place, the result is 0.3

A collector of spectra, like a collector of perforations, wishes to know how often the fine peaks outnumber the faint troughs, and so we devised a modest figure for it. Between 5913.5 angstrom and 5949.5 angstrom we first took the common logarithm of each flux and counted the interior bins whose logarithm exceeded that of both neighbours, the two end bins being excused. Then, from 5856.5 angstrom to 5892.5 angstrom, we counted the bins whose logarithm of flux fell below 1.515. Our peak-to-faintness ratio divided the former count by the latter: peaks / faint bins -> 1.3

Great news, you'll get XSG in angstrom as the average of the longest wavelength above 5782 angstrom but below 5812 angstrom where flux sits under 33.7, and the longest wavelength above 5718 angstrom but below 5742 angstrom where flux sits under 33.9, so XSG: 5768.0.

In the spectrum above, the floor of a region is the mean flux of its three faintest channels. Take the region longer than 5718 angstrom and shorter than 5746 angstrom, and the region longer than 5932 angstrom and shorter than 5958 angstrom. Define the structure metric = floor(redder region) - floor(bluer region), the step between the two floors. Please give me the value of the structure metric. 0.0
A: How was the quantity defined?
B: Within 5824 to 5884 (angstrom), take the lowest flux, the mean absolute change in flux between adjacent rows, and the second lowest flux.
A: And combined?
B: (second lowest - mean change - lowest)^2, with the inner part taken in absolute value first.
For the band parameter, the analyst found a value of 1.04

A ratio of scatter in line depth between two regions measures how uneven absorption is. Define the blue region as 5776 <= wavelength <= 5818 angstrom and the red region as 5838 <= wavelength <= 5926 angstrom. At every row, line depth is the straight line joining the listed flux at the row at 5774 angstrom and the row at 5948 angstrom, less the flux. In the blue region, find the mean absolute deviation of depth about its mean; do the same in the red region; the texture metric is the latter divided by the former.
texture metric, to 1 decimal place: 1.0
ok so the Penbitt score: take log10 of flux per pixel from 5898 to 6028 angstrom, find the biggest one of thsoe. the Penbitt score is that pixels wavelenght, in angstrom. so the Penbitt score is 5909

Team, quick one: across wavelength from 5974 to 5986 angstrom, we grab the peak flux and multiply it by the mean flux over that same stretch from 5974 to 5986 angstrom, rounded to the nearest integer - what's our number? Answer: 1072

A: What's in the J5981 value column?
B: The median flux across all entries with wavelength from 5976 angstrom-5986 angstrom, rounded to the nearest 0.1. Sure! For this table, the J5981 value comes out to 32.9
